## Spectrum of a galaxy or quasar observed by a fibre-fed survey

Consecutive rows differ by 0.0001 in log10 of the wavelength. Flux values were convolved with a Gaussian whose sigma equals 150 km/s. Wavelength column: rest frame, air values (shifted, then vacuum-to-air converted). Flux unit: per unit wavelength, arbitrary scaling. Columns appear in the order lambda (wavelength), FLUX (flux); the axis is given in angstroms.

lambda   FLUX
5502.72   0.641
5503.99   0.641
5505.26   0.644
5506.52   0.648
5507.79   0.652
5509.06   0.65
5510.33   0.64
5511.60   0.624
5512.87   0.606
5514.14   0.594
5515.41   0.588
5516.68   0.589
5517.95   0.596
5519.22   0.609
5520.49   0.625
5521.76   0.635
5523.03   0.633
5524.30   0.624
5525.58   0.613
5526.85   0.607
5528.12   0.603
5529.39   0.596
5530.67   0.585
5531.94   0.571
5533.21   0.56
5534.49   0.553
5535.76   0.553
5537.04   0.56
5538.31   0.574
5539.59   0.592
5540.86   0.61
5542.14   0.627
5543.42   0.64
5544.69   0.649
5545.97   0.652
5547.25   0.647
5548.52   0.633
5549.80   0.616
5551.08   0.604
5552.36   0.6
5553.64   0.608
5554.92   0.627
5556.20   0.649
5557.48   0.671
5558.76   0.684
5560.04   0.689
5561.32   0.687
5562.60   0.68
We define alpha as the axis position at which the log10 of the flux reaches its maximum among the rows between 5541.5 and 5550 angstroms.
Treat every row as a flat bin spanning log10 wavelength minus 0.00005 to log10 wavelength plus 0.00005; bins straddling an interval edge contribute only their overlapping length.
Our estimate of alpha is 5545.97 angstroms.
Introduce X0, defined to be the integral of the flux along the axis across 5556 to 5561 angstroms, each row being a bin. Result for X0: 3.38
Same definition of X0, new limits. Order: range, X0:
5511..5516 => 3.01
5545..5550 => 3.20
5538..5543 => 3.02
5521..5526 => 3.13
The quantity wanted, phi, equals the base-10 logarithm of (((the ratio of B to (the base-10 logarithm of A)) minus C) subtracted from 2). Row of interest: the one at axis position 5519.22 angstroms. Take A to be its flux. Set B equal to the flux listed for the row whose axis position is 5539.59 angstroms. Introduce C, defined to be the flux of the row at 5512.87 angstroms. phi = 0.73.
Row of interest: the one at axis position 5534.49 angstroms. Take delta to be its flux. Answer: 0.553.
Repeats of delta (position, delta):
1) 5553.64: 0.608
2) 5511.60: 0.624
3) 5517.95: 0.596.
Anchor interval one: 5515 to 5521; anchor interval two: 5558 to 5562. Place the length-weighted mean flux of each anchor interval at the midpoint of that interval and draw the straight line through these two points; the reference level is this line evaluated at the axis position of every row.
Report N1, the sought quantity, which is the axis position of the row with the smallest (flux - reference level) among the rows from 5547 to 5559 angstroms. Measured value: 5552.36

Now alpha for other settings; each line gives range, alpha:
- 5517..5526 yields 5521.76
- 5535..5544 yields 5543.42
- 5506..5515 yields 5507.79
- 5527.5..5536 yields 5528.12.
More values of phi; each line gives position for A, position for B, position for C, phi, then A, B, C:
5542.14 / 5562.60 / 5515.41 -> 0.77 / 0.627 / 0.68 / 0.588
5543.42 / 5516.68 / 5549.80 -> 0.75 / 0.64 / 0.589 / 0.616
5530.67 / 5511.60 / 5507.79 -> 0.73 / 0.585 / 0.624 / 0.652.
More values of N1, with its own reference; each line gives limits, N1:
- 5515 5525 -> 5516.68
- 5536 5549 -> 5537.04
